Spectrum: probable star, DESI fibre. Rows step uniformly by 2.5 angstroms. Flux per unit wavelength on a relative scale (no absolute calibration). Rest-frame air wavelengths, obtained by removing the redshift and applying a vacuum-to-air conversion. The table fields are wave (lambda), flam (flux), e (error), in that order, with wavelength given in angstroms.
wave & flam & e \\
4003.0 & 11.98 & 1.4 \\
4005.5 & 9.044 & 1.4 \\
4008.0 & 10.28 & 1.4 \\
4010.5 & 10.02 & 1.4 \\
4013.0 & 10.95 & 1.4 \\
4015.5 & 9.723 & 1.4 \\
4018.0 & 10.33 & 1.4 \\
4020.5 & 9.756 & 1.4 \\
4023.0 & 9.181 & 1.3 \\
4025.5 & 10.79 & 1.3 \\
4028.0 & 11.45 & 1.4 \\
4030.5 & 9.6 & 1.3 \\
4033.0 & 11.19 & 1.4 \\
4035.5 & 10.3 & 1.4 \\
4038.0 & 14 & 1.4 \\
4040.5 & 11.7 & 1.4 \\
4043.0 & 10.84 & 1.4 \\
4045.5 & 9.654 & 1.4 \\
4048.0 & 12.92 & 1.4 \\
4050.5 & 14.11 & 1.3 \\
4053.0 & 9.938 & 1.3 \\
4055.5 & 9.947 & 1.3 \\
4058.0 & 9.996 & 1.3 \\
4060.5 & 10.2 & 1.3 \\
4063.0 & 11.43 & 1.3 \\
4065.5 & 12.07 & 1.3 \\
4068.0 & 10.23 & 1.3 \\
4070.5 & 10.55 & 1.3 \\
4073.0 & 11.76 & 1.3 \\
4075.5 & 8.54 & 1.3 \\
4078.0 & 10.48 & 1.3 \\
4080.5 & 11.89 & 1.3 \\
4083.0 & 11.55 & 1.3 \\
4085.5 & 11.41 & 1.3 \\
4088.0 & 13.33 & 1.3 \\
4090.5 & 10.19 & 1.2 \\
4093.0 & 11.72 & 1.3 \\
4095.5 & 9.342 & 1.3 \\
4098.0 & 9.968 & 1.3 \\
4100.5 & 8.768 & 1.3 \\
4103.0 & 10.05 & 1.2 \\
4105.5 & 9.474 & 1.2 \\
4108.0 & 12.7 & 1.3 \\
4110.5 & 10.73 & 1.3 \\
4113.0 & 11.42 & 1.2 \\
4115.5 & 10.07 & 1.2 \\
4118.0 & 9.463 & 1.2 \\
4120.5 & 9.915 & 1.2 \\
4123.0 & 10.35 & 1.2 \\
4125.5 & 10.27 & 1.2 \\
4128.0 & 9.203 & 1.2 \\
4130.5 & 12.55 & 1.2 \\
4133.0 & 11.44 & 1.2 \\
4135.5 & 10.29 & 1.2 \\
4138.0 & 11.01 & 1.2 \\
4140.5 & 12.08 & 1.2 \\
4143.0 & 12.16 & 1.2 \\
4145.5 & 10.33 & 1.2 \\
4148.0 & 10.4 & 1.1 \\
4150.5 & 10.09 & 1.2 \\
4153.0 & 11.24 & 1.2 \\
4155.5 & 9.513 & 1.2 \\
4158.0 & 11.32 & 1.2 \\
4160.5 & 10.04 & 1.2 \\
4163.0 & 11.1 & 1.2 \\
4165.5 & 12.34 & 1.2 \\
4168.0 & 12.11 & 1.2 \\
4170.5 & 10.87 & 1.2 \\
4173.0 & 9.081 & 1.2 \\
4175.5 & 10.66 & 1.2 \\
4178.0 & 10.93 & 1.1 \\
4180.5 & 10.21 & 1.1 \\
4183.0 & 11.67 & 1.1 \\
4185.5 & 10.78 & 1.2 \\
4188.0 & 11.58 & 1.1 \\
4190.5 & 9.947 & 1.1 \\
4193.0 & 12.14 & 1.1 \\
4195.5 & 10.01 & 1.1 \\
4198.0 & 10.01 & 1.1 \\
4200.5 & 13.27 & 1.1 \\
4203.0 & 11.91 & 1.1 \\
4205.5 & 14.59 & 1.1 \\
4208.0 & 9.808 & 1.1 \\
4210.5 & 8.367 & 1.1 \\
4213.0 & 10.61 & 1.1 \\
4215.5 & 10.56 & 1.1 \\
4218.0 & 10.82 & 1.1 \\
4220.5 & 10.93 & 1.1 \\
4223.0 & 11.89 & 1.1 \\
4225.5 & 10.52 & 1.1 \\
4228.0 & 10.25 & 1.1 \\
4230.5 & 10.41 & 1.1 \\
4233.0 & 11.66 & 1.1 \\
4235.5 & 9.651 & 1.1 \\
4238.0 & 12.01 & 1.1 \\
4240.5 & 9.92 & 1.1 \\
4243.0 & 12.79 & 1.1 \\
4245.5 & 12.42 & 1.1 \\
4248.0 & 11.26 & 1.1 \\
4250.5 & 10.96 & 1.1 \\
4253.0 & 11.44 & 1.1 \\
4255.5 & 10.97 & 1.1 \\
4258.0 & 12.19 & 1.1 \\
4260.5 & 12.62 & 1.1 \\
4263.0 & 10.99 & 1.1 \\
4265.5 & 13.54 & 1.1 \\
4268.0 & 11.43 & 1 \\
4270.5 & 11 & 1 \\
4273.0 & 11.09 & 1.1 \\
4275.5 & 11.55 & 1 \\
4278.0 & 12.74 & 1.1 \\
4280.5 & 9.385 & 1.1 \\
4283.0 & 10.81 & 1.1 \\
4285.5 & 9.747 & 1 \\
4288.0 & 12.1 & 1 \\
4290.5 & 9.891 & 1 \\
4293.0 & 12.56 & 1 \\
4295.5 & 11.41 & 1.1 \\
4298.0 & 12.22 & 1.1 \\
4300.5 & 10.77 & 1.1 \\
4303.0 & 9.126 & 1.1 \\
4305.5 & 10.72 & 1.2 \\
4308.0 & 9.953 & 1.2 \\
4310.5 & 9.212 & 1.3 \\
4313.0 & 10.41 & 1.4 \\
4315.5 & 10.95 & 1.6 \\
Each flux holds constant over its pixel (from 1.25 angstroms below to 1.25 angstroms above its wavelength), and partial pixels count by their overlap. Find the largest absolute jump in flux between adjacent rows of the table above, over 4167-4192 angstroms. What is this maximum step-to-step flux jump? 1.8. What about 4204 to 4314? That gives 4.8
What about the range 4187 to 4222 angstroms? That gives 4.8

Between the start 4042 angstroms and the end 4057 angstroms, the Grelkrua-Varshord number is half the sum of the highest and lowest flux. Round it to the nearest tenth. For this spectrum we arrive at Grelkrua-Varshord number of 11.9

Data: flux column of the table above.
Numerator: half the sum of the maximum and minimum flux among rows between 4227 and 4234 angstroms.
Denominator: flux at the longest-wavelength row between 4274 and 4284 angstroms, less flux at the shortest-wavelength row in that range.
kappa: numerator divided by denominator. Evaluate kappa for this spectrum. -15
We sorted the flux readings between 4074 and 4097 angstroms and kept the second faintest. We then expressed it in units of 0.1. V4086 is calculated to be 93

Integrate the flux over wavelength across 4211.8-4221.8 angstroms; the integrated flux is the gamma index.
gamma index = 107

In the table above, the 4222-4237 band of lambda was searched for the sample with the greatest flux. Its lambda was 4223.0 angstroms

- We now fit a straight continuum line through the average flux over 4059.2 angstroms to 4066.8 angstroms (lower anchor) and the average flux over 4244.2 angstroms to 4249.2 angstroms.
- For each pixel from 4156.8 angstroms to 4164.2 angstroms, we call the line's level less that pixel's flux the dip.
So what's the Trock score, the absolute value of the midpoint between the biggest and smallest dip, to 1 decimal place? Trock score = 0.9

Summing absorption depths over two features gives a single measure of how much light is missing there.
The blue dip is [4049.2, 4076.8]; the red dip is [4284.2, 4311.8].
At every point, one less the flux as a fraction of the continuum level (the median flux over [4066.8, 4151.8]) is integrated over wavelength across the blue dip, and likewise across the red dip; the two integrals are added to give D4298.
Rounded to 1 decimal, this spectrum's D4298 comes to -2.0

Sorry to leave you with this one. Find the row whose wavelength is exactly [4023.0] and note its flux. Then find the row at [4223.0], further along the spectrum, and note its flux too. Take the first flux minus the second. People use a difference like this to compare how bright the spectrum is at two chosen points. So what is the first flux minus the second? -2.7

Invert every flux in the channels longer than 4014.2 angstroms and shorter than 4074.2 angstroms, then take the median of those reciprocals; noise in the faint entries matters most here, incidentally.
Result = 0.096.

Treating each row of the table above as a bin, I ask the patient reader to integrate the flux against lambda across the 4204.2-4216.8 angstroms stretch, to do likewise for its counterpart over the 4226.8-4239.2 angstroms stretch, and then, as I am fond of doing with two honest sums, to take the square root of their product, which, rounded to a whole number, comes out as 135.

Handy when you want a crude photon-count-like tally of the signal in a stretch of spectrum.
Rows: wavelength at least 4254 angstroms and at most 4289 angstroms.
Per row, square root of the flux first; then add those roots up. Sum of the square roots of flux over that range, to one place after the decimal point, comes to 47.3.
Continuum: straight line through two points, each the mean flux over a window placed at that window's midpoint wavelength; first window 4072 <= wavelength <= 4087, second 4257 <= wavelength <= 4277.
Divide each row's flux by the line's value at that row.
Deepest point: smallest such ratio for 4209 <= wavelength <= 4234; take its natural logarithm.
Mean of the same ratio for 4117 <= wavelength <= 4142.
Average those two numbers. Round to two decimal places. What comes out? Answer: 0.32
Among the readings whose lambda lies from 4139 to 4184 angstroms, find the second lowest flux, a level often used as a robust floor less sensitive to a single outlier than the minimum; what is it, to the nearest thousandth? 9.513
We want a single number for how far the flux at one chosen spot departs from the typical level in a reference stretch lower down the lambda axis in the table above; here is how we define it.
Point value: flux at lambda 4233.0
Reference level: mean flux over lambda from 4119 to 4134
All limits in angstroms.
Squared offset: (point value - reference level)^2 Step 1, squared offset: 1.1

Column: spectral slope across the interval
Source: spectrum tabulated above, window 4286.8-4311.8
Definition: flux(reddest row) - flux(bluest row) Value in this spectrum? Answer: -2.9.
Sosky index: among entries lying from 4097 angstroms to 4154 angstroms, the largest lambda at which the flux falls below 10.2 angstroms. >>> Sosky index 4150.5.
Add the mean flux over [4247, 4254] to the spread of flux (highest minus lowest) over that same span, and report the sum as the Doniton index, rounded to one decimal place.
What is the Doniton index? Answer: 11.7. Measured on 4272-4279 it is 13.4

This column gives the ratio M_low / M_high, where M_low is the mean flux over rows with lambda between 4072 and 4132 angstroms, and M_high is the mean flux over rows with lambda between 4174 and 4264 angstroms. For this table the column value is 0.955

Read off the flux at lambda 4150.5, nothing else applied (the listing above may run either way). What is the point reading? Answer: 10.09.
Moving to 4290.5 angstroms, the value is 9.891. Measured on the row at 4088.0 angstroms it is 13.33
